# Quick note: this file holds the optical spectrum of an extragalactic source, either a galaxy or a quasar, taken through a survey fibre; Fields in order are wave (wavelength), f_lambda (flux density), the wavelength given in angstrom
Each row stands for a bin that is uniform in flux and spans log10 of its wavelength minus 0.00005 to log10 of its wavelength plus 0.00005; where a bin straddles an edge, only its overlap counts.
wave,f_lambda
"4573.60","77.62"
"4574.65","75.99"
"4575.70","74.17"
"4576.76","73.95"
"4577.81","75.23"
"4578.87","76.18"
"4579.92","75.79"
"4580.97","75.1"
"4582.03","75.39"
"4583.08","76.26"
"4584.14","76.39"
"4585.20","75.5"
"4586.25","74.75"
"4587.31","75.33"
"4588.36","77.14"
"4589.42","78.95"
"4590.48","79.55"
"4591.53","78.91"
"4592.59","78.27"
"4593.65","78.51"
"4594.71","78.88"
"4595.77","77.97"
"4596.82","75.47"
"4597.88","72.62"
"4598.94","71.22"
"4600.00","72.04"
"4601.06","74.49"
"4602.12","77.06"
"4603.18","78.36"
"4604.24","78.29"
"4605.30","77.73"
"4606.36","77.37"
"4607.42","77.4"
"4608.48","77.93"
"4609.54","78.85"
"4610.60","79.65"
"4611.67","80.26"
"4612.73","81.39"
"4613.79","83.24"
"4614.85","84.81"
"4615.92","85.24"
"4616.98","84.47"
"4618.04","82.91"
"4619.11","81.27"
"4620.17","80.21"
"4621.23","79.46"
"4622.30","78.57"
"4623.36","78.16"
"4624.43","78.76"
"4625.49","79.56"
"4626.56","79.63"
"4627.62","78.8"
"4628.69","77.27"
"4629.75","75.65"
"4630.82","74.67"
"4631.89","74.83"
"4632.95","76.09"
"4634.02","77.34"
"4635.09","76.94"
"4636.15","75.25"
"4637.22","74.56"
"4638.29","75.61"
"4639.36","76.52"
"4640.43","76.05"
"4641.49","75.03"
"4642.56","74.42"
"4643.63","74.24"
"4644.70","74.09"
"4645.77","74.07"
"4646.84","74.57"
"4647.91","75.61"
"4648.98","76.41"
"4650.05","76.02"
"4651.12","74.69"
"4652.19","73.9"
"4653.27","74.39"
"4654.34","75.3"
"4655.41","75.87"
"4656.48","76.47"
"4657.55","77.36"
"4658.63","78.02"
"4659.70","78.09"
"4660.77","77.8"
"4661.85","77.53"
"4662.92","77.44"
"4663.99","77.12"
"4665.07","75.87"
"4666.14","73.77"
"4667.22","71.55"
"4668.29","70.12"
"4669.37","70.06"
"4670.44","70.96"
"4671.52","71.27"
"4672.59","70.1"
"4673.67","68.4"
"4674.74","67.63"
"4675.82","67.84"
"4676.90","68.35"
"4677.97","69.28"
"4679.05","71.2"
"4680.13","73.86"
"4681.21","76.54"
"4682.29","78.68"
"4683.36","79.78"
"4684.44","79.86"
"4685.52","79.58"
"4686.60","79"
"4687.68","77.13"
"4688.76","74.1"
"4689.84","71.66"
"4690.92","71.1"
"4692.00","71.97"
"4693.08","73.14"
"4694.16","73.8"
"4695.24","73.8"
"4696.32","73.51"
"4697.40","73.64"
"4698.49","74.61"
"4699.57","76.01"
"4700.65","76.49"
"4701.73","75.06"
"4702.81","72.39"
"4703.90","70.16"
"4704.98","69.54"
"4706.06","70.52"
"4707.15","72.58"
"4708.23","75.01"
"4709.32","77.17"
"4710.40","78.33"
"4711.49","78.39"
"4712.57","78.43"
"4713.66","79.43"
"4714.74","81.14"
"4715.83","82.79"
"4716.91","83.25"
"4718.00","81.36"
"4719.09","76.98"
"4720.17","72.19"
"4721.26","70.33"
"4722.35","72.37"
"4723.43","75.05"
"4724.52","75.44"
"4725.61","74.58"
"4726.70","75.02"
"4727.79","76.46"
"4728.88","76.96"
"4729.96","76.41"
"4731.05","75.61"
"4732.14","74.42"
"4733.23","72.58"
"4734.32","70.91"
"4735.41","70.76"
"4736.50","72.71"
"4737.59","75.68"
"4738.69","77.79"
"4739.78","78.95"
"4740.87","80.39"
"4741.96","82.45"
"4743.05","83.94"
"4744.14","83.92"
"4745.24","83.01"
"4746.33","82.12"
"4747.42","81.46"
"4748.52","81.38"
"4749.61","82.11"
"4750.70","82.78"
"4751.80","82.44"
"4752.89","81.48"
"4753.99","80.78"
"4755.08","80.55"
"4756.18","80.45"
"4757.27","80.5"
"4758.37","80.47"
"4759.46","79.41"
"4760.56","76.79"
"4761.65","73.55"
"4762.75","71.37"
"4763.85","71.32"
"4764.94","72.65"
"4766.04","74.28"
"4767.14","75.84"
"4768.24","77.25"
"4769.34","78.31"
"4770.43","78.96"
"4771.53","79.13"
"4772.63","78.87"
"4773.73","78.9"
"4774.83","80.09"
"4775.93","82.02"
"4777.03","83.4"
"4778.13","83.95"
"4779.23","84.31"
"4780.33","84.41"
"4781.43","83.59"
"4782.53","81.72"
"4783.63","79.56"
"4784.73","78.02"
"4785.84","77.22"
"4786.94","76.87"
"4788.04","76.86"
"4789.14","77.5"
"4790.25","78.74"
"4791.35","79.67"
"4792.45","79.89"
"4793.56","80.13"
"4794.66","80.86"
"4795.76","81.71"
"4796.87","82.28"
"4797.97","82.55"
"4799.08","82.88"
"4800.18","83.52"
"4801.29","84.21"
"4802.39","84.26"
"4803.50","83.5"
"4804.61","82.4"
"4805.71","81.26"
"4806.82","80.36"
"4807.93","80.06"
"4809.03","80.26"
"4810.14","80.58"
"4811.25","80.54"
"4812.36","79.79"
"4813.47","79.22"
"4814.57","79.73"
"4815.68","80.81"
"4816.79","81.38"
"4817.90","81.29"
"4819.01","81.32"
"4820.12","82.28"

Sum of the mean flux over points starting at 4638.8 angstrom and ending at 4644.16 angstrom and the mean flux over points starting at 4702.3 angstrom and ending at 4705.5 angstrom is 146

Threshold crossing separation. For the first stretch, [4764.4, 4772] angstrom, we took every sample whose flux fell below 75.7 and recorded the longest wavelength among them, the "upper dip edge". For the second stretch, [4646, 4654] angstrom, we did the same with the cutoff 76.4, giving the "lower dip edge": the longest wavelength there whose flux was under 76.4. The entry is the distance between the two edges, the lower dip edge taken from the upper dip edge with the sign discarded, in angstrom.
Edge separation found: 112.8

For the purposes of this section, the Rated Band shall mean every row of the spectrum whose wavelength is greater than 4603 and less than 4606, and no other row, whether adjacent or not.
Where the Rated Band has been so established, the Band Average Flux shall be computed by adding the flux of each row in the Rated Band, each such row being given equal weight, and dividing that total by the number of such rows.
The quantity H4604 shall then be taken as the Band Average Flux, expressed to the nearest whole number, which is 78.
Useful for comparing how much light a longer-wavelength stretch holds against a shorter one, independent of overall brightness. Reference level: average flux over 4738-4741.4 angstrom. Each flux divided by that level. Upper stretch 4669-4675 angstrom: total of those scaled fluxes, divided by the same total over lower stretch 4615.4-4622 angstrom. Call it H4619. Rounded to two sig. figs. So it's 0.85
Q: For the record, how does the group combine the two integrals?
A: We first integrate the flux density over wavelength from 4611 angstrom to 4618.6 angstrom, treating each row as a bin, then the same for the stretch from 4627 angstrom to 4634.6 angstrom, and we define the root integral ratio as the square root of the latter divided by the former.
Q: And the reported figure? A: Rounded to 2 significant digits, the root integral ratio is 0.96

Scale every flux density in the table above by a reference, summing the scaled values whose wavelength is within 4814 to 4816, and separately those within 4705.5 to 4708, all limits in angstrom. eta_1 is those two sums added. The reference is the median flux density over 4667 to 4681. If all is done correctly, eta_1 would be 4.33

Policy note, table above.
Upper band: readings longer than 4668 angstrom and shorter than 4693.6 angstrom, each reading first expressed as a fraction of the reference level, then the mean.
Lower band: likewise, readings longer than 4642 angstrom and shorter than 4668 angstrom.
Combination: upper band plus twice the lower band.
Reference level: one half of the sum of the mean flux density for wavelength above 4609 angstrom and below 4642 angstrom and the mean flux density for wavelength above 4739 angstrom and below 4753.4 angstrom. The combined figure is 2.79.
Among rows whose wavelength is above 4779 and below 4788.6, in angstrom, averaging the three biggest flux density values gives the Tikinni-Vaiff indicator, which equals 84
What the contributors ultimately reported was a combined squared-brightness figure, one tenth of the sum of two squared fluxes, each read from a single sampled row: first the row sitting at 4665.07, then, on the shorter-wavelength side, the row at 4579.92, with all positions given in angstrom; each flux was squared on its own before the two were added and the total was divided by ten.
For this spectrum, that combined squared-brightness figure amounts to 1150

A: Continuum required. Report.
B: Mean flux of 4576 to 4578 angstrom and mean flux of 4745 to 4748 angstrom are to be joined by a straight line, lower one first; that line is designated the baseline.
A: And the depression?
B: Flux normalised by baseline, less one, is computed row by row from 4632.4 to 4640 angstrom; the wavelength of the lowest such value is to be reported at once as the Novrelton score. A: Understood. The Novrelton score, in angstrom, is 4637.22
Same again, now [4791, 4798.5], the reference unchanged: 4791.35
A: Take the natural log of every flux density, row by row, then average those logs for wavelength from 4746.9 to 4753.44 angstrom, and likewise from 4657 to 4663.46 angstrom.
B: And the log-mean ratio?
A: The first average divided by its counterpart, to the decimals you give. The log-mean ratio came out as 1.01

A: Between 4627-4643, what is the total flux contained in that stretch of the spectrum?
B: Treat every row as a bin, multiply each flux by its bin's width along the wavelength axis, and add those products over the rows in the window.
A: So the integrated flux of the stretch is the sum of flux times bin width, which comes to 1216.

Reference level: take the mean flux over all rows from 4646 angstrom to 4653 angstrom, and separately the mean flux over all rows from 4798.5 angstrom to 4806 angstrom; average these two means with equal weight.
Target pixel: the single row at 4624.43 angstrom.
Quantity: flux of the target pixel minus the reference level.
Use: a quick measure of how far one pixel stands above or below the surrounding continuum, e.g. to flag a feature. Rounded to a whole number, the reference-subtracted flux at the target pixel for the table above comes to 0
